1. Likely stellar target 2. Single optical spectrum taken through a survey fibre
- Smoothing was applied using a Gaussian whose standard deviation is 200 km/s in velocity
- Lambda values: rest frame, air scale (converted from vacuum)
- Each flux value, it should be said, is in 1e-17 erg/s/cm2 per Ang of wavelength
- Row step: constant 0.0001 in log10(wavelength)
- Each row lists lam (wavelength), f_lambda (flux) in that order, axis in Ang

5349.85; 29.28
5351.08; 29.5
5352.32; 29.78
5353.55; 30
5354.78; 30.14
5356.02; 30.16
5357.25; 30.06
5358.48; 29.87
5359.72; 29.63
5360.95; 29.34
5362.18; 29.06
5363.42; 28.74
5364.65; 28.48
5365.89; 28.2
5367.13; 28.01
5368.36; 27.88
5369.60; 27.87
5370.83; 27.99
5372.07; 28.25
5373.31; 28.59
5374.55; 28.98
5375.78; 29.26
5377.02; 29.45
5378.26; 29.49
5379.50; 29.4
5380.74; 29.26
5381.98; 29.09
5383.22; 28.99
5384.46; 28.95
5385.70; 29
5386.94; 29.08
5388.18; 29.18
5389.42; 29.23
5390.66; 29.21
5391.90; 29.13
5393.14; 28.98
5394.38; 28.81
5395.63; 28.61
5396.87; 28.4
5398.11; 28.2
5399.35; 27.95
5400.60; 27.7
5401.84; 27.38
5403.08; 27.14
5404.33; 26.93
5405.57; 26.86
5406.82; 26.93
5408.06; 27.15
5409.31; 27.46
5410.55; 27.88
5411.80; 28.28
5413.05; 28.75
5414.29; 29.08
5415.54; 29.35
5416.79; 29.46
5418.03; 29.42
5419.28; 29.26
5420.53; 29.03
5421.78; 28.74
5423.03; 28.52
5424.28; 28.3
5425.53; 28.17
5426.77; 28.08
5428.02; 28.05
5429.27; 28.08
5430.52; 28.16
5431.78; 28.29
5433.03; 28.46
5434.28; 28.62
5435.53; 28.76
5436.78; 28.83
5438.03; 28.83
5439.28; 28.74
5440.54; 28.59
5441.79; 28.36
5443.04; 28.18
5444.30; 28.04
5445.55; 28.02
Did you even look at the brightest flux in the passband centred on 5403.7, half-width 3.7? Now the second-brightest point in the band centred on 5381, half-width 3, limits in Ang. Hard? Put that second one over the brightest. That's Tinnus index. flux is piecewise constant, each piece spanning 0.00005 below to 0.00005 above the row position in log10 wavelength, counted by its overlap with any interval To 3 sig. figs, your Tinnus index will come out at 1.06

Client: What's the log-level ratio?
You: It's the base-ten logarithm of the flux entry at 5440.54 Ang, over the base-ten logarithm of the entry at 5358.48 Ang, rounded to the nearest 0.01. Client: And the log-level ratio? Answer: 0.99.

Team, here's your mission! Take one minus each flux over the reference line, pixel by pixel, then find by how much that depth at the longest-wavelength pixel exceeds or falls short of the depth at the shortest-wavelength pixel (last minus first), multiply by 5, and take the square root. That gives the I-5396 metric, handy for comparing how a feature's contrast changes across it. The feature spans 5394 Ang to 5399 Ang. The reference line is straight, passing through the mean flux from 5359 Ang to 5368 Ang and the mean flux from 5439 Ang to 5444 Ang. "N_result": 0.32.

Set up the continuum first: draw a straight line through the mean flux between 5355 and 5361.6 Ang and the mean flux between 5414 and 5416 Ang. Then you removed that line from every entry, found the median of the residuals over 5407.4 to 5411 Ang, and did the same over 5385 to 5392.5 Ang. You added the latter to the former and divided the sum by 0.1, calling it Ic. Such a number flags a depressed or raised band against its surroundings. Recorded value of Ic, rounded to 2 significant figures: -21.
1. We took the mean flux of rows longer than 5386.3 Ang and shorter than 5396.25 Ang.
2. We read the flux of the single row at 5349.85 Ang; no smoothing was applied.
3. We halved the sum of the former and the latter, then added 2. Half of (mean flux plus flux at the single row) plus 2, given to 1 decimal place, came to 31.2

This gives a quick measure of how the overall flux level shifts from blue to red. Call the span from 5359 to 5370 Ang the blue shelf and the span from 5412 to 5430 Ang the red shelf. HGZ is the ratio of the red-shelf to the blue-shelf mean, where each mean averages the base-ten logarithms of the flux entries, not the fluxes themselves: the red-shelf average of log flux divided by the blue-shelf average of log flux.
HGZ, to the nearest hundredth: 1.00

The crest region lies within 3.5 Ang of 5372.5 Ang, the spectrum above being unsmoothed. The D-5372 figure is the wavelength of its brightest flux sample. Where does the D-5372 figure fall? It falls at 5375.78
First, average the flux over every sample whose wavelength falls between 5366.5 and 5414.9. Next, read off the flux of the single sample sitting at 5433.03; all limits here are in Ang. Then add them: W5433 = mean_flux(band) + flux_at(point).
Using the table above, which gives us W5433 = 56.9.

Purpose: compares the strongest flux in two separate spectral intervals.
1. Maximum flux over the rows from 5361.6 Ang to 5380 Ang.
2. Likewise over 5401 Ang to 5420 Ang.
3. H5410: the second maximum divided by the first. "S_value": 1.00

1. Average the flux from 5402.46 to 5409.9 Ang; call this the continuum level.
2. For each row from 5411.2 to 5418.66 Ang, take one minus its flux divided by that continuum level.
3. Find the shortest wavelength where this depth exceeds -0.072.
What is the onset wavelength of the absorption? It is 5411.80 Ang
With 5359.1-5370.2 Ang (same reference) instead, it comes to 5363.42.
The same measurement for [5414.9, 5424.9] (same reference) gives 5421.78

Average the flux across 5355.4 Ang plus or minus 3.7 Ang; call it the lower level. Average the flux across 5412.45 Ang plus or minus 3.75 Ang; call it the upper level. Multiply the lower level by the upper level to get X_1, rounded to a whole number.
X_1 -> 854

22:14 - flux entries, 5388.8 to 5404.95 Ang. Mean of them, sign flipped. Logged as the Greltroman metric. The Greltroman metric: -28.3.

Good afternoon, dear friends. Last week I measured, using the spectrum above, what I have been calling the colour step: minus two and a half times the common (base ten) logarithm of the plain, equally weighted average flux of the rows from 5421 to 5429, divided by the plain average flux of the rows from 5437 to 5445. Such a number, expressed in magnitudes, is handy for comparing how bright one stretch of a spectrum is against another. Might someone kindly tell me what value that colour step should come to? 0.01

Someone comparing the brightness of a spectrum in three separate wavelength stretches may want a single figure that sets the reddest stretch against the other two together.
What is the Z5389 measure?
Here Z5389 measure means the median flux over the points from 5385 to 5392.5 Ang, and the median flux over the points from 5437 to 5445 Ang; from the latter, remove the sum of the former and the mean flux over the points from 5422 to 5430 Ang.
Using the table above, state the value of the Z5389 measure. -28.9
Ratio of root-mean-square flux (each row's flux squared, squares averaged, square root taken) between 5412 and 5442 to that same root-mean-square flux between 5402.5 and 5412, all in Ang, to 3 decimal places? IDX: 1.049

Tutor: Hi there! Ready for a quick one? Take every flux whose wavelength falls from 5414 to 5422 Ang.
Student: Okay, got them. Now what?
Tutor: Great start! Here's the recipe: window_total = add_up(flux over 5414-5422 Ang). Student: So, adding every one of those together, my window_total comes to 204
